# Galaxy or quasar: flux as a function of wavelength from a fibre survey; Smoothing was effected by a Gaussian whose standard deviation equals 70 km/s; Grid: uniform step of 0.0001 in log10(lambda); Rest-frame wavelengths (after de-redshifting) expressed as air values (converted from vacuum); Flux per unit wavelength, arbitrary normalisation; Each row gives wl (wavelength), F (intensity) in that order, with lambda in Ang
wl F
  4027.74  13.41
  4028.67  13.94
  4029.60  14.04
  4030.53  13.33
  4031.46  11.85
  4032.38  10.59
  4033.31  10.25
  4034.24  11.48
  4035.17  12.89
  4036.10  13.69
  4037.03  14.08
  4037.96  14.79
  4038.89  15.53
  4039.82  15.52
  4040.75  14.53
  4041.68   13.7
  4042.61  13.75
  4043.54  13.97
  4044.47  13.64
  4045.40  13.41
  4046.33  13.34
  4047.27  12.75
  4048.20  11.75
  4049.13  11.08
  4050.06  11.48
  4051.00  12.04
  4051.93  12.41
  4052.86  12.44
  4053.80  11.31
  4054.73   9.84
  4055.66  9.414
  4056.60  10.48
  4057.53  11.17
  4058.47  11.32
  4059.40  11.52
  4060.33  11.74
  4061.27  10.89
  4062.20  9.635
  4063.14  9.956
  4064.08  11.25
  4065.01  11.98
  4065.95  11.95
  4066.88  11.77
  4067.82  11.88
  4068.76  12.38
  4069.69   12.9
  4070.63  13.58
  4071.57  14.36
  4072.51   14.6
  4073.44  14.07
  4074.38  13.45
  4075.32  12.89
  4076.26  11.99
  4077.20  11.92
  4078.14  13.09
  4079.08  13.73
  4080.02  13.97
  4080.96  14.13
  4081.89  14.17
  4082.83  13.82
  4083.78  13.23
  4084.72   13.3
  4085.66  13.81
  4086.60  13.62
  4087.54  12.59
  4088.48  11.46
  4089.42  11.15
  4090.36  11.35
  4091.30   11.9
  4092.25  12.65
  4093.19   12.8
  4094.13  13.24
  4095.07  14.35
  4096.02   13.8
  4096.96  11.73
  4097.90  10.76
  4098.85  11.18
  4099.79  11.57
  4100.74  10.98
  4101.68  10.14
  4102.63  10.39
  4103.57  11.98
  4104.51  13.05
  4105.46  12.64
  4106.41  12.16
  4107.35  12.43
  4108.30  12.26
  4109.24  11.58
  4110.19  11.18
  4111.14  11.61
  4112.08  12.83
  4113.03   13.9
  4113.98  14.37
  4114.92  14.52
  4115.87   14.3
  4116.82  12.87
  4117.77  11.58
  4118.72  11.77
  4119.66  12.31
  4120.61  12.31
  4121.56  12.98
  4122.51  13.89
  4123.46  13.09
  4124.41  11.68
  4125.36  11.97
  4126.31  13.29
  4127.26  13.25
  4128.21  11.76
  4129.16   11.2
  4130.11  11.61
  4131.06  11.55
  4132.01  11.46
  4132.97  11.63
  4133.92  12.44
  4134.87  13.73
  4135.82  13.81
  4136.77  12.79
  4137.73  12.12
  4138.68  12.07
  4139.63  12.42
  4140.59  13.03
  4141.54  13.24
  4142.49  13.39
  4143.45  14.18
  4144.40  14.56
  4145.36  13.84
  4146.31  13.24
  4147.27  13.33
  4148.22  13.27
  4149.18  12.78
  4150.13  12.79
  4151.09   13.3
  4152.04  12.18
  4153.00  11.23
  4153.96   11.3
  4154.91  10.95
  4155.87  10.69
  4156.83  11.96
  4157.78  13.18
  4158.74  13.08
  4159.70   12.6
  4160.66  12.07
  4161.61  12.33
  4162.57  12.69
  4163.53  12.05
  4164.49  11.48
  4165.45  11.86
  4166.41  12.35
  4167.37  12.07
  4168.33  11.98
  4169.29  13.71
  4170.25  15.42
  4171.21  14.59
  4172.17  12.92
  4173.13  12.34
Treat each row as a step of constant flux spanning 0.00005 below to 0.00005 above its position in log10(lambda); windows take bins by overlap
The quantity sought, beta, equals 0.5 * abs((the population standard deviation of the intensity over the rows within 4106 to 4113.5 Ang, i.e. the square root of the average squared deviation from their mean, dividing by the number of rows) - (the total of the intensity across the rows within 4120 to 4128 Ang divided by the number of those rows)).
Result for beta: 6.00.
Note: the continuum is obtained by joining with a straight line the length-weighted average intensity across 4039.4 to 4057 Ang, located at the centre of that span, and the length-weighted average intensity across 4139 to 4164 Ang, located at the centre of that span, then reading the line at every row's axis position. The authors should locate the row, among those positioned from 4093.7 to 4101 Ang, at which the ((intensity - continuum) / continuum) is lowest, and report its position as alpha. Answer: 4097.90 Ang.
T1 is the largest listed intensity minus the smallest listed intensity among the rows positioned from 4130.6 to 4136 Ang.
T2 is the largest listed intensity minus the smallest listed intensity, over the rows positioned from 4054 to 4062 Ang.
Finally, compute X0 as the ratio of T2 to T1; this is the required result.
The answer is 1.0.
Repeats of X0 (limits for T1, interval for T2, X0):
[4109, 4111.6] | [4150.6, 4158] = 6.1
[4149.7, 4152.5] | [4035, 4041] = 2.4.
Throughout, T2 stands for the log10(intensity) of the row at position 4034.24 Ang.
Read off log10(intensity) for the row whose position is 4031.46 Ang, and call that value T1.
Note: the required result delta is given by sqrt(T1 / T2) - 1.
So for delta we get 0.006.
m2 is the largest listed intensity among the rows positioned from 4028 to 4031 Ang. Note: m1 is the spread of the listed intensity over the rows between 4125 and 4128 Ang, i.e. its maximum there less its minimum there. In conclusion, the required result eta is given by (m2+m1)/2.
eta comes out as 7.7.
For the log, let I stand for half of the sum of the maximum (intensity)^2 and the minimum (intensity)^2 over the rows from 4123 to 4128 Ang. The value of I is 157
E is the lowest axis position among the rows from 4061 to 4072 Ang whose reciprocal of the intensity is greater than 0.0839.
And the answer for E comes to 4061.27 Ang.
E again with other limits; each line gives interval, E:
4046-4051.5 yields 4048.20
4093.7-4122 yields 4096.96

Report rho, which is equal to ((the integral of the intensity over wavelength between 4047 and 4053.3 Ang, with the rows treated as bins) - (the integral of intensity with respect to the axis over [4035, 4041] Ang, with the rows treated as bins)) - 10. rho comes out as -22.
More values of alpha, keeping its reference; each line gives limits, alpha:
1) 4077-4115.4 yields 4101.68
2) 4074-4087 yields 4077.20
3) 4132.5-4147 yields 4132.97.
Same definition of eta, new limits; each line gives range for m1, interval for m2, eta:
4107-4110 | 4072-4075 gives 7.7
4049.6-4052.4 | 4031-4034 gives 6.4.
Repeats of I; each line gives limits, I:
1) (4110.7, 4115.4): 173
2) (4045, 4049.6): 151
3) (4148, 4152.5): 163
